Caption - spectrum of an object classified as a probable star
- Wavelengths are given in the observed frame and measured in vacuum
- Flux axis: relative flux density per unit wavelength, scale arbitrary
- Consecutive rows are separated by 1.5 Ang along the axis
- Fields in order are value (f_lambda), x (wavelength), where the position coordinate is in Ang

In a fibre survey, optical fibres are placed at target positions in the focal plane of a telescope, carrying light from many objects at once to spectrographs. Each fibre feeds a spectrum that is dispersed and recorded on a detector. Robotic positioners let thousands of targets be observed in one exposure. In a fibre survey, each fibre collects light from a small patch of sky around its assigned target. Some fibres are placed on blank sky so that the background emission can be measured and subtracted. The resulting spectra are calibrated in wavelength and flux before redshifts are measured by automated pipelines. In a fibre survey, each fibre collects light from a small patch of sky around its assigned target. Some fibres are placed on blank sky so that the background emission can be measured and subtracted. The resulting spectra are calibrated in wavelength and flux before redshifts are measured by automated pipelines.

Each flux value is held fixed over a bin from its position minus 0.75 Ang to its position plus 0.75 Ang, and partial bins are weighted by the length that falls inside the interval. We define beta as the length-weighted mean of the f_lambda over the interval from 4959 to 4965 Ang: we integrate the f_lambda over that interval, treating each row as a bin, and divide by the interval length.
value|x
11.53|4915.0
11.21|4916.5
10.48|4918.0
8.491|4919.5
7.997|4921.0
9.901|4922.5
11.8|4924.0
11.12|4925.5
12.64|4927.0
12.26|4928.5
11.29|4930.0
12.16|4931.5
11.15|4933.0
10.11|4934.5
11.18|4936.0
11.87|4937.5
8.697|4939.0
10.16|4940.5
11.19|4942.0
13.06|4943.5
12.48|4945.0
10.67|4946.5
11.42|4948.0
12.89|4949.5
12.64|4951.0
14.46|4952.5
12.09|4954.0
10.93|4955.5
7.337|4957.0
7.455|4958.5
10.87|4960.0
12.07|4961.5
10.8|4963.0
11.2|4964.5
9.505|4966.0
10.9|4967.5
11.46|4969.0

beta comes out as 11.1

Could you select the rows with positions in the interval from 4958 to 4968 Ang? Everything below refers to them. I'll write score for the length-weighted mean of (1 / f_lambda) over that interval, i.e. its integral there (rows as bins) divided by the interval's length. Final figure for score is 0.0975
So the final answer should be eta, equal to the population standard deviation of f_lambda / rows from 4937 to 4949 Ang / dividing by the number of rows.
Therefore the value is 1.3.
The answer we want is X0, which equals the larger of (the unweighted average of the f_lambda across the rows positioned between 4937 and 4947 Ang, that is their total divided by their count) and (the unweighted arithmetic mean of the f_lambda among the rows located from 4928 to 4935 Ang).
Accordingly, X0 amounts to 11.4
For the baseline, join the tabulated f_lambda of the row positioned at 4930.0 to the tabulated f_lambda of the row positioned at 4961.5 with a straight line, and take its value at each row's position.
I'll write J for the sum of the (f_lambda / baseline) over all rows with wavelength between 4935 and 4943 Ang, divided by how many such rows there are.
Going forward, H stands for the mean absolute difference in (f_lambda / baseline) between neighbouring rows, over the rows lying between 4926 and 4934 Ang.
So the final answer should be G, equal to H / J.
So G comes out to 0.079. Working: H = 0.073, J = 0.92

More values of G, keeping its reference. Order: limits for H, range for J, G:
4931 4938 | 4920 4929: 0.085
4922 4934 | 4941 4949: 0.093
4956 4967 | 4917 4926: 0.124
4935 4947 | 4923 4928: 0.123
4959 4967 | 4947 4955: 0.088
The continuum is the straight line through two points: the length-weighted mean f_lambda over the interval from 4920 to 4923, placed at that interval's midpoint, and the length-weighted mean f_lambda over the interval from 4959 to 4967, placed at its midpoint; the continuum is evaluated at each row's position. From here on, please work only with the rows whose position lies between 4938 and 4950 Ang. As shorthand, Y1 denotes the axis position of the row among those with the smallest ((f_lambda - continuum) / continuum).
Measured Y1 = 4939.0 Ang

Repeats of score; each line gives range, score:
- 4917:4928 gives 0.0984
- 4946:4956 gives 0.0826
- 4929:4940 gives 0.0925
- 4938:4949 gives 0.0911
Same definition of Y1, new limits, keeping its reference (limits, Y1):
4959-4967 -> 4966.0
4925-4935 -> 4934.5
